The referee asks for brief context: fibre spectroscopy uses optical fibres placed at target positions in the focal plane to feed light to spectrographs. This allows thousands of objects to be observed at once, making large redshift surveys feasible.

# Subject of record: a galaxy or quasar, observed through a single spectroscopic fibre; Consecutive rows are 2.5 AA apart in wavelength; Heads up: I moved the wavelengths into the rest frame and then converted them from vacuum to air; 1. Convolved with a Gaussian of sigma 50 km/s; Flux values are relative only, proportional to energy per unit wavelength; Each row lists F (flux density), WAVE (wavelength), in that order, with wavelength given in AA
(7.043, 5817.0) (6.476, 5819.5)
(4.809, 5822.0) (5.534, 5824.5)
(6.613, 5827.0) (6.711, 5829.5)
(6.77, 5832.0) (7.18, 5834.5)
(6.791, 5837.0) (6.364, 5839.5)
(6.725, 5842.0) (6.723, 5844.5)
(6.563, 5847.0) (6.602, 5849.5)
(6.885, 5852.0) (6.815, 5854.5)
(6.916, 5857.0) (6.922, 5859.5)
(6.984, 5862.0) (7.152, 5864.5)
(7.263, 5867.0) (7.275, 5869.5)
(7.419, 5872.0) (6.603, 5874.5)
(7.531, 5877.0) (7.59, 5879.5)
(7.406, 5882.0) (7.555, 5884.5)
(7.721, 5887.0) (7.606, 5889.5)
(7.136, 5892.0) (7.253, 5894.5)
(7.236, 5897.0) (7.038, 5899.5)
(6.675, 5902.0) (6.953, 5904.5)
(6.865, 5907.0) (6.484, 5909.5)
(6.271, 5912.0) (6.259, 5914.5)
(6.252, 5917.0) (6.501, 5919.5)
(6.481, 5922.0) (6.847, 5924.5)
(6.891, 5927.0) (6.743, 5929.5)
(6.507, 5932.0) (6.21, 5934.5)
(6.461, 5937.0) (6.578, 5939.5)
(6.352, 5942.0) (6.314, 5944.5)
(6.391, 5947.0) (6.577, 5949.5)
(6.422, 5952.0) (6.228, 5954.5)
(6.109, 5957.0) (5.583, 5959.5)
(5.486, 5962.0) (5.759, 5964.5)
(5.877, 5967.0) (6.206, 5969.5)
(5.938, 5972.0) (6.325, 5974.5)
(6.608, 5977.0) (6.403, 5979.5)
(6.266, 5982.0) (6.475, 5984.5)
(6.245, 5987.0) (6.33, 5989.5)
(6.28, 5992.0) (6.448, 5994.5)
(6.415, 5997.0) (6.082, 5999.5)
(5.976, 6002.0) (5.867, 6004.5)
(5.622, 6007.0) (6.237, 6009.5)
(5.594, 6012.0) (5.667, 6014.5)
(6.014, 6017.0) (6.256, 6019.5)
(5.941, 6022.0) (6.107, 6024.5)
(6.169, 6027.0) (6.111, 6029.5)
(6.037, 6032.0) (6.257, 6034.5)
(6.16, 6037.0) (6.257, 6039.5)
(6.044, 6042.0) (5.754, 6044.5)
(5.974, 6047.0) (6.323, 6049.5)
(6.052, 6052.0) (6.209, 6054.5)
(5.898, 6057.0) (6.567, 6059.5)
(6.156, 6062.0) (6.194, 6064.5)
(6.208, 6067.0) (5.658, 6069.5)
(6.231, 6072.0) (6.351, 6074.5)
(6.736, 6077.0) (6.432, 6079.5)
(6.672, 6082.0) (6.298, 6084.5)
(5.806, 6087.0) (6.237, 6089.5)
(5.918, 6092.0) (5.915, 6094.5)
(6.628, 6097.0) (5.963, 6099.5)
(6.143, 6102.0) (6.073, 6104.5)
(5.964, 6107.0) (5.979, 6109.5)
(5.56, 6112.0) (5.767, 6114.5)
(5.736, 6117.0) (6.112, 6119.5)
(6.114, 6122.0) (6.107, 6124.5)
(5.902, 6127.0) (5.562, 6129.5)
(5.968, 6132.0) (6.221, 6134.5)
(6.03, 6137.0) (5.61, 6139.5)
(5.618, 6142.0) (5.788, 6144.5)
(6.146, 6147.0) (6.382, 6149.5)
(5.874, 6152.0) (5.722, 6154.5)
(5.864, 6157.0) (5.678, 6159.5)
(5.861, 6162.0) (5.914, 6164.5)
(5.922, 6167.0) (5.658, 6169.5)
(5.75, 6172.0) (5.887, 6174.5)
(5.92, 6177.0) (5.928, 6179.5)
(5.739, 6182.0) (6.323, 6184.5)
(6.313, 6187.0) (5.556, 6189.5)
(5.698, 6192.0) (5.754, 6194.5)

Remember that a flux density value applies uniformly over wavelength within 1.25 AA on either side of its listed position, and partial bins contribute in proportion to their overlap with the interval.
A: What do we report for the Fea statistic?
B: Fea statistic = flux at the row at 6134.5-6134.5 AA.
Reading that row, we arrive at 6.221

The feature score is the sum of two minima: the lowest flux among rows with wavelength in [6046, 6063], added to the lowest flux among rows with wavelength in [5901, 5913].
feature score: 12.2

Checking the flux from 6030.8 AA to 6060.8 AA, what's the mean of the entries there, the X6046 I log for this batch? 6.13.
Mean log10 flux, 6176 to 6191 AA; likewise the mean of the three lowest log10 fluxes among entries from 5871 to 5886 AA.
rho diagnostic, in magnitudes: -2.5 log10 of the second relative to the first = -0.10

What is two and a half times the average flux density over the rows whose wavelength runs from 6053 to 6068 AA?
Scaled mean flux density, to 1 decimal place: 15.5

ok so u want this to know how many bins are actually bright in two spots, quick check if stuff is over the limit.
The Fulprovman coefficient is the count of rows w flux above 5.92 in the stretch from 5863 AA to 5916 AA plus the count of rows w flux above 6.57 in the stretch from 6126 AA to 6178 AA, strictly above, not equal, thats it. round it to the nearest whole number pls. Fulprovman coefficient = 21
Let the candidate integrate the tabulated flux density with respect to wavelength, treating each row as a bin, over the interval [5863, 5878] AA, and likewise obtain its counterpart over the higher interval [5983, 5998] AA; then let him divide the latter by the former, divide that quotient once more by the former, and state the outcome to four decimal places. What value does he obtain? 0.0082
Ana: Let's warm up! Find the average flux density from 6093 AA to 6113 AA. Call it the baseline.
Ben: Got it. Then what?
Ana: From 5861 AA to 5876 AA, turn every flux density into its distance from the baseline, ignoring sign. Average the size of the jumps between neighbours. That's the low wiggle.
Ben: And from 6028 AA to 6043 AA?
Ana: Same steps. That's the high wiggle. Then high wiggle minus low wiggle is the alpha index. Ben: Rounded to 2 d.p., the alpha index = -0.11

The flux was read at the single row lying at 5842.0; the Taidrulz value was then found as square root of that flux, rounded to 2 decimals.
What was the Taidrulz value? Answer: 2.59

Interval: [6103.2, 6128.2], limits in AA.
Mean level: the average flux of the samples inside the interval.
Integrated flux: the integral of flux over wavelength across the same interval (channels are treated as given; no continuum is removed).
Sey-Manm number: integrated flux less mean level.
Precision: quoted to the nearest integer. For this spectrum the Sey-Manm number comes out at 142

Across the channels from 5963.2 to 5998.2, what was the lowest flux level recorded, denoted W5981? 5.759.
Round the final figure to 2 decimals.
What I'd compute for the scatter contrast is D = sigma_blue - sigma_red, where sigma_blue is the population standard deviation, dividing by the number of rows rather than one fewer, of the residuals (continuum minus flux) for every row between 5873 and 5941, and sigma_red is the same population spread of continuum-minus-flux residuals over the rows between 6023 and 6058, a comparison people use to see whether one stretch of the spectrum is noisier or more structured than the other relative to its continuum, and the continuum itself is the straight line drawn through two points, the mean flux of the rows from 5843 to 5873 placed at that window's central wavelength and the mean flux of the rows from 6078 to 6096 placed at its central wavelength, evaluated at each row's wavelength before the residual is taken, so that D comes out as 0.28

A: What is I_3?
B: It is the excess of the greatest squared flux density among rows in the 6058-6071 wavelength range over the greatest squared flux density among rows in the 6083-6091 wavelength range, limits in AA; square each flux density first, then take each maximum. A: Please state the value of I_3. 3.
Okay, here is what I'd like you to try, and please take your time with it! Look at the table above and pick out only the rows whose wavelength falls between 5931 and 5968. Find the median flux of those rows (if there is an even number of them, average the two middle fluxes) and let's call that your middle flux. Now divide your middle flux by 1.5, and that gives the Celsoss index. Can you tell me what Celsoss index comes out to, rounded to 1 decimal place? 4.2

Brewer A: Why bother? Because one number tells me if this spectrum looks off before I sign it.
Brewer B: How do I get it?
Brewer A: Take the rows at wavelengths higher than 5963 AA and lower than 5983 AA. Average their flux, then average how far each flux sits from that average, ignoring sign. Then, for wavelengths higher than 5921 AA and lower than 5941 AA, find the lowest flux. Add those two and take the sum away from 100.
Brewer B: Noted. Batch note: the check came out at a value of 93.6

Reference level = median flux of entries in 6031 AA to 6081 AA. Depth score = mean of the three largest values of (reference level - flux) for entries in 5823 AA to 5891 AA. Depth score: 0.05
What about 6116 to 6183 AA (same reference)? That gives 0.60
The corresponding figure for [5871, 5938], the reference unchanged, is -0.04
